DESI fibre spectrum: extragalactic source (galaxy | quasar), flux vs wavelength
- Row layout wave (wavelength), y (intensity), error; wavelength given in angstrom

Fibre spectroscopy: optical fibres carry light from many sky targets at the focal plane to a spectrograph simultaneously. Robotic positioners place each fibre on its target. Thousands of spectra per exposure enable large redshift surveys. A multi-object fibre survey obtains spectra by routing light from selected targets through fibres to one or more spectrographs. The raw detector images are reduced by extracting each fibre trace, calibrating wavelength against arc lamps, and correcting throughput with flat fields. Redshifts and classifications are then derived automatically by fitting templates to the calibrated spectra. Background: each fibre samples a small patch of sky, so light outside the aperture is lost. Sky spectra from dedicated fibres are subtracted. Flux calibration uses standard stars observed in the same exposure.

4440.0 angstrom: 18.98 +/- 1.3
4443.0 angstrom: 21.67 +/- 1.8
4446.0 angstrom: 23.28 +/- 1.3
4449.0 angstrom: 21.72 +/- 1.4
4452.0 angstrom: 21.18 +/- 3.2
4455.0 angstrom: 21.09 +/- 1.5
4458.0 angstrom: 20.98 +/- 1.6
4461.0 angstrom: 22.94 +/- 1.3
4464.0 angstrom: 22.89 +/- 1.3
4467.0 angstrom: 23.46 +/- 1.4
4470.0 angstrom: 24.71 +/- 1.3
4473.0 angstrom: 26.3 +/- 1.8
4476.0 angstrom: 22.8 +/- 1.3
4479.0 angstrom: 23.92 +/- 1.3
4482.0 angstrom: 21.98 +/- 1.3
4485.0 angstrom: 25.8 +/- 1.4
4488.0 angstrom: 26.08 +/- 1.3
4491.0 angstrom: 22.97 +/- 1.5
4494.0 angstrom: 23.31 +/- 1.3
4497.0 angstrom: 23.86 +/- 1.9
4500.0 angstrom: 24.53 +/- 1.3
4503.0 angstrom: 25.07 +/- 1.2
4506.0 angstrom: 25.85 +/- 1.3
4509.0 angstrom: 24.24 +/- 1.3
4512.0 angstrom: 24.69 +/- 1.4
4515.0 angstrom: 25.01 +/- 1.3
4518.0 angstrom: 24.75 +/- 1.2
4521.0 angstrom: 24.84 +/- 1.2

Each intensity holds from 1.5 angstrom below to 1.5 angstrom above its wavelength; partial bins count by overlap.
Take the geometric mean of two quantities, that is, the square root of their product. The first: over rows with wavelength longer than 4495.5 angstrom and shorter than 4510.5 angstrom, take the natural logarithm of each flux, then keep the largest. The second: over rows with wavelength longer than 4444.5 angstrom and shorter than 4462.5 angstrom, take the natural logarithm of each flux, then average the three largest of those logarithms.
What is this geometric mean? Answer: 3.19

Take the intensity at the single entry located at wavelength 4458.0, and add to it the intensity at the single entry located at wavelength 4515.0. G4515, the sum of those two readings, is 46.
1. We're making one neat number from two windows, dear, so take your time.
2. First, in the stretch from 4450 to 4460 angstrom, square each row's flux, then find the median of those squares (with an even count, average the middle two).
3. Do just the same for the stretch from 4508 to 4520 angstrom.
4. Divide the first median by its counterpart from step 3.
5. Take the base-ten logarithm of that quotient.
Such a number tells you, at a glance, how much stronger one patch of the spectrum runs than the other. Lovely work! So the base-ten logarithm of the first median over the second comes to -0.14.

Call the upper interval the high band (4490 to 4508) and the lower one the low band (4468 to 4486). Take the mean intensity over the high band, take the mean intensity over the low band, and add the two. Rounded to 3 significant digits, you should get 48.5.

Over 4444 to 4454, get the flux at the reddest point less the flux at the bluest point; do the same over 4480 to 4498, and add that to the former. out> -0.2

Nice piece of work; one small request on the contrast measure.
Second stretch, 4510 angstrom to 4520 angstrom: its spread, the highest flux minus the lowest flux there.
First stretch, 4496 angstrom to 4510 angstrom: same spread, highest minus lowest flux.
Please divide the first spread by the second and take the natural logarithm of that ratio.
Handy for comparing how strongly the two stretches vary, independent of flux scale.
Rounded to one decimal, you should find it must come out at 1.8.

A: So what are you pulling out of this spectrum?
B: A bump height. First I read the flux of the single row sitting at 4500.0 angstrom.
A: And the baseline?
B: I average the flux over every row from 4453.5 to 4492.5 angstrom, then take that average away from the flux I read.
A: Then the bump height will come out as 1.0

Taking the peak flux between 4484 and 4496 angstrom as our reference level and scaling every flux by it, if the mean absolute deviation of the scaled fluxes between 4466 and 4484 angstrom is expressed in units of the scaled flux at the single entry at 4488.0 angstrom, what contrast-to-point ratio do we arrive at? 0.043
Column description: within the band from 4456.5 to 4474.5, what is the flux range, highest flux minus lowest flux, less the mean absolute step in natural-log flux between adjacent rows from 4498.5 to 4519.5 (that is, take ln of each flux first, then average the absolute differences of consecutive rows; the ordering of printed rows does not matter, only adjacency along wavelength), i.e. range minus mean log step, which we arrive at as 5.3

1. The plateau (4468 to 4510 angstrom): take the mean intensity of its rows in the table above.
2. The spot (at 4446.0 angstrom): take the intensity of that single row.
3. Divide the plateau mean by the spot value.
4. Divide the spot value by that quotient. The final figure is 22.2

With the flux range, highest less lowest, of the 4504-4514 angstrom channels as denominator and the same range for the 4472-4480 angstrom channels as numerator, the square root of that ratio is 1.5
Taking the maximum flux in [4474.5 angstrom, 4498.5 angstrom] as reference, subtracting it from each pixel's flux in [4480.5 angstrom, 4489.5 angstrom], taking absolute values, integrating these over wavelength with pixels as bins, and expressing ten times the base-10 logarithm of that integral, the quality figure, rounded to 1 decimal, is 11.2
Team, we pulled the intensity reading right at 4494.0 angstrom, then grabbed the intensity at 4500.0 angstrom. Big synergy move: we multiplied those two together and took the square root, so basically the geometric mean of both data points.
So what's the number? 23.9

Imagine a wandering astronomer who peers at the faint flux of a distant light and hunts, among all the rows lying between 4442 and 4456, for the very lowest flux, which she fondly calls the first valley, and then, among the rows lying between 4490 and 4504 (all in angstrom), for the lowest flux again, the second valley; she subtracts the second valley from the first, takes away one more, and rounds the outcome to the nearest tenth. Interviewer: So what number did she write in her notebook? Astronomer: -2.9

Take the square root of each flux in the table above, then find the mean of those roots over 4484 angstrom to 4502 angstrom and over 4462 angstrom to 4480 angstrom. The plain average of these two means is 4.92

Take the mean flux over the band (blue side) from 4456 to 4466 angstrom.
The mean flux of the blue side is 22.3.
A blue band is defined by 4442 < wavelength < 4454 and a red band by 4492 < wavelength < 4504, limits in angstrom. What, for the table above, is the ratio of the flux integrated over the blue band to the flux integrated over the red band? 0.91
